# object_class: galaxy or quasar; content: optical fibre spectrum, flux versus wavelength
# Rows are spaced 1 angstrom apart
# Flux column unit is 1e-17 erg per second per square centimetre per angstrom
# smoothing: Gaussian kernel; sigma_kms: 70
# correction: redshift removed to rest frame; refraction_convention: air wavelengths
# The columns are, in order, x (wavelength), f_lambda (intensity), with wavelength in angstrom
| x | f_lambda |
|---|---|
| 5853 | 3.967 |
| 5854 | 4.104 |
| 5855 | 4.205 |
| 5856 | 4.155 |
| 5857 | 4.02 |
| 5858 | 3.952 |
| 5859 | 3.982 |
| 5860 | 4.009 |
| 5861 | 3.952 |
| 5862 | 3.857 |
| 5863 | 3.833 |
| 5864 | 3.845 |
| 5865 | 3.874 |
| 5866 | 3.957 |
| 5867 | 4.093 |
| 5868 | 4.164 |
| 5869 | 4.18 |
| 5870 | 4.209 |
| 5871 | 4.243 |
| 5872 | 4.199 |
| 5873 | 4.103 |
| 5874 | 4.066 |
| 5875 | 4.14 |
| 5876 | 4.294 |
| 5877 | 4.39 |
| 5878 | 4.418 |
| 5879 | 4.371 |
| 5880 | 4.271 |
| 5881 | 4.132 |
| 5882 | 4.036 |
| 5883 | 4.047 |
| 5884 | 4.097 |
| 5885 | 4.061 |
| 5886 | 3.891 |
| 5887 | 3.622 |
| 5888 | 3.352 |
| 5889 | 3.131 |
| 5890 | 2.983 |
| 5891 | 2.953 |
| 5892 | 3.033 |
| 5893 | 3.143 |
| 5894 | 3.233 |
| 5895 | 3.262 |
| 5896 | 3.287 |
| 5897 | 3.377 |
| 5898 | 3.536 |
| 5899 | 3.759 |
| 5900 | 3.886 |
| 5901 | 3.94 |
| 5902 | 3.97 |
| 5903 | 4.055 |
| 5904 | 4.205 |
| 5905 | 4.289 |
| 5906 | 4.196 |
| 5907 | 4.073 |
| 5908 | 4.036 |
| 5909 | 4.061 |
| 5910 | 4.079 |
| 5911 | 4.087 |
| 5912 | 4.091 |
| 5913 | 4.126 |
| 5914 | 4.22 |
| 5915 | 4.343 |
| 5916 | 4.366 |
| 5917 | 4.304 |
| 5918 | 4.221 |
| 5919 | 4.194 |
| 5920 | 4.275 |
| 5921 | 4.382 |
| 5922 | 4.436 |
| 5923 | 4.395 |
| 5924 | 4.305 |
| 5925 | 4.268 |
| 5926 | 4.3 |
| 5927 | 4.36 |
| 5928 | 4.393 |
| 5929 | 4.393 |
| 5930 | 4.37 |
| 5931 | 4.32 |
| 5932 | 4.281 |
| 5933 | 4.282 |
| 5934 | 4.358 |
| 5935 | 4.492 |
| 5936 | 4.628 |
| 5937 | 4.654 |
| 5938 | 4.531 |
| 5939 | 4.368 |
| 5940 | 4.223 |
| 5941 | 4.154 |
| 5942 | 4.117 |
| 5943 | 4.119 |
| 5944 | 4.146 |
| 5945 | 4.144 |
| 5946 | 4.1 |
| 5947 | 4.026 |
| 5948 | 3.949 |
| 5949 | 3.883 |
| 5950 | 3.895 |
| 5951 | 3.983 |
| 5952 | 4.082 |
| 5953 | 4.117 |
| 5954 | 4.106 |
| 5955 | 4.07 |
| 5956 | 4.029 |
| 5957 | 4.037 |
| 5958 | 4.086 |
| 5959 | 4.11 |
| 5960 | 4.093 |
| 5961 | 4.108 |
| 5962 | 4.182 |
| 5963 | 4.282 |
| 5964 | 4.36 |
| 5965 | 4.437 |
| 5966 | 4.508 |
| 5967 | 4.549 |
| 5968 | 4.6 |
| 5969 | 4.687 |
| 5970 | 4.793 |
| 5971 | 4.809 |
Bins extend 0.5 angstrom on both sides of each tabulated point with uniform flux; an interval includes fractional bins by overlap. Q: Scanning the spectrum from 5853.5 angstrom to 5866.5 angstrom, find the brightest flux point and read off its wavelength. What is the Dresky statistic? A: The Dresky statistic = 5855 angstrom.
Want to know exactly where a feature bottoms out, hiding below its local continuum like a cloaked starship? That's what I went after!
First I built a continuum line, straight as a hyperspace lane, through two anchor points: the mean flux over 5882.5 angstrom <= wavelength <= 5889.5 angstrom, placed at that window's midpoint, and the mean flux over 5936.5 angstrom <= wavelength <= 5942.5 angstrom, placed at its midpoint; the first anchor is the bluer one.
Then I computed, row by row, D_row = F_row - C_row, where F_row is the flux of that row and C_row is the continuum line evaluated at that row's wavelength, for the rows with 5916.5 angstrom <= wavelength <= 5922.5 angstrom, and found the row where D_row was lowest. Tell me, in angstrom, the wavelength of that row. 5919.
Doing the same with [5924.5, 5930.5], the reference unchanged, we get 5925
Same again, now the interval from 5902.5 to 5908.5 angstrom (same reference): 5908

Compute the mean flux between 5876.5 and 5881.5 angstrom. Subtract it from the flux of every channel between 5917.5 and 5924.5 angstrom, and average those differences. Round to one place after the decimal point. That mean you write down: 0.0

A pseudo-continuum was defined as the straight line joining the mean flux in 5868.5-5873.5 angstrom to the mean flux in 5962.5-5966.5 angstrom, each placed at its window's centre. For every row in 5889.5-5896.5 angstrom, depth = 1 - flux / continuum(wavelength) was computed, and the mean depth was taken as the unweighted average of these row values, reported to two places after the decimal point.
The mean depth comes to 0.26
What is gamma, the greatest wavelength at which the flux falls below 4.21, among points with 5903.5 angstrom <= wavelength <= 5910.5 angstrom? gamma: 5910 angstrom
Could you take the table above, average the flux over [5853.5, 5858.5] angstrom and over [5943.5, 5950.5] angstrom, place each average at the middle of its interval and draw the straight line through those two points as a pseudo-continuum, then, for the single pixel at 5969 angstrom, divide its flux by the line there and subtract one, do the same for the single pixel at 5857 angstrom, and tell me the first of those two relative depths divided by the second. -10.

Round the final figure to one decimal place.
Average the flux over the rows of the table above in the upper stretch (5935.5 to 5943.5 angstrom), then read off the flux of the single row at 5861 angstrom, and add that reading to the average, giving 8.3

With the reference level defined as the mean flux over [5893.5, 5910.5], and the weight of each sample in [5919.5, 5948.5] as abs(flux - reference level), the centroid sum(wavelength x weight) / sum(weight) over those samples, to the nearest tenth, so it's 5932.5 angstrom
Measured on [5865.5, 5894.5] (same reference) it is 5882.3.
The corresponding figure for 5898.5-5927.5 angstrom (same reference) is 5916.0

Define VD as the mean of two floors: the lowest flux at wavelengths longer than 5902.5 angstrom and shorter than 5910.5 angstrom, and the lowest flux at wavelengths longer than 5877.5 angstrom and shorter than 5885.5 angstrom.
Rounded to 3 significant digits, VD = 4.04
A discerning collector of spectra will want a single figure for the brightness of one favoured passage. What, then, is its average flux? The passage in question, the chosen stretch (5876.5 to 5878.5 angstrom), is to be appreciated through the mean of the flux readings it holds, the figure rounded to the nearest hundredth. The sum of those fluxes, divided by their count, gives 4.40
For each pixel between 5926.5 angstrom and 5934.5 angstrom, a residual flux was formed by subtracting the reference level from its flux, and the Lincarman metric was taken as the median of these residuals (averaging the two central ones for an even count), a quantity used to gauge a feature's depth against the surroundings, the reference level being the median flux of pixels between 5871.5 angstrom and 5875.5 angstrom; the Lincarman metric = 0.24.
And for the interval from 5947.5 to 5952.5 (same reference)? -0.17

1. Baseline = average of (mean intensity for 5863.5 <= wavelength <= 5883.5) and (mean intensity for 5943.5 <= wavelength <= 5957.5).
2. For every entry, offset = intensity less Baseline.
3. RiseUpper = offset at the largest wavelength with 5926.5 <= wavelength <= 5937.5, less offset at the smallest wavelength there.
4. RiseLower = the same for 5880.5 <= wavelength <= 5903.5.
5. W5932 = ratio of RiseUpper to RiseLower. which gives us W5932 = -3.8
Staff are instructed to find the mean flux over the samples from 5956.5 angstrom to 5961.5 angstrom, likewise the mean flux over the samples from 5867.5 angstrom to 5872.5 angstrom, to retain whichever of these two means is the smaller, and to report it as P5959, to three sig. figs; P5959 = 4.09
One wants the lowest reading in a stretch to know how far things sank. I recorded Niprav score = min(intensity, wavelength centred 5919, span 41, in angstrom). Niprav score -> 3.759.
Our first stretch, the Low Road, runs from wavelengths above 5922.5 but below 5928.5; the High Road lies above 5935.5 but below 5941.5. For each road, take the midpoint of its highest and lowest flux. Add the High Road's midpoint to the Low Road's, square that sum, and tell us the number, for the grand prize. 76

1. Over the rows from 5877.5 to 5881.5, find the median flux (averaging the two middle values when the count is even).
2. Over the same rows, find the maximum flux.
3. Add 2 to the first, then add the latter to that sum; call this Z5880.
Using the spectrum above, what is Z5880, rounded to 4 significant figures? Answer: 10.74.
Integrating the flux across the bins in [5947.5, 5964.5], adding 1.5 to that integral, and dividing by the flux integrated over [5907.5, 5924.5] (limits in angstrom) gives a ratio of 0.99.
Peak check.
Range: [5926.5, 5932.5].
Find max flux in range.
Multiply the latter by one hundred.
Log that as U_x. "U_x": 439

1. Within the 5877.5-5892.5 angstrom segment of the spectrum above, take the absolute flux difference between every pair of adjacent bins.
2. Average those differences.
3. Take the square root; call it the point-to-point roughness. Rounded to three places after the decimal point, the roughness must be 0.345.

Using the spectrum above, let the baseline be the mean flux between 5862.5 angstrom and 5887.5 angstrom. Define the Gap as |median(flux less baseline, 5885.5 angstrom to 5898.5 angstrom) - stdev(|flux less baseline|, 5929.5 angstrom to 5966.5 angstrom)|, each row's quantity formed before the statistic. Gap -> 0.99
